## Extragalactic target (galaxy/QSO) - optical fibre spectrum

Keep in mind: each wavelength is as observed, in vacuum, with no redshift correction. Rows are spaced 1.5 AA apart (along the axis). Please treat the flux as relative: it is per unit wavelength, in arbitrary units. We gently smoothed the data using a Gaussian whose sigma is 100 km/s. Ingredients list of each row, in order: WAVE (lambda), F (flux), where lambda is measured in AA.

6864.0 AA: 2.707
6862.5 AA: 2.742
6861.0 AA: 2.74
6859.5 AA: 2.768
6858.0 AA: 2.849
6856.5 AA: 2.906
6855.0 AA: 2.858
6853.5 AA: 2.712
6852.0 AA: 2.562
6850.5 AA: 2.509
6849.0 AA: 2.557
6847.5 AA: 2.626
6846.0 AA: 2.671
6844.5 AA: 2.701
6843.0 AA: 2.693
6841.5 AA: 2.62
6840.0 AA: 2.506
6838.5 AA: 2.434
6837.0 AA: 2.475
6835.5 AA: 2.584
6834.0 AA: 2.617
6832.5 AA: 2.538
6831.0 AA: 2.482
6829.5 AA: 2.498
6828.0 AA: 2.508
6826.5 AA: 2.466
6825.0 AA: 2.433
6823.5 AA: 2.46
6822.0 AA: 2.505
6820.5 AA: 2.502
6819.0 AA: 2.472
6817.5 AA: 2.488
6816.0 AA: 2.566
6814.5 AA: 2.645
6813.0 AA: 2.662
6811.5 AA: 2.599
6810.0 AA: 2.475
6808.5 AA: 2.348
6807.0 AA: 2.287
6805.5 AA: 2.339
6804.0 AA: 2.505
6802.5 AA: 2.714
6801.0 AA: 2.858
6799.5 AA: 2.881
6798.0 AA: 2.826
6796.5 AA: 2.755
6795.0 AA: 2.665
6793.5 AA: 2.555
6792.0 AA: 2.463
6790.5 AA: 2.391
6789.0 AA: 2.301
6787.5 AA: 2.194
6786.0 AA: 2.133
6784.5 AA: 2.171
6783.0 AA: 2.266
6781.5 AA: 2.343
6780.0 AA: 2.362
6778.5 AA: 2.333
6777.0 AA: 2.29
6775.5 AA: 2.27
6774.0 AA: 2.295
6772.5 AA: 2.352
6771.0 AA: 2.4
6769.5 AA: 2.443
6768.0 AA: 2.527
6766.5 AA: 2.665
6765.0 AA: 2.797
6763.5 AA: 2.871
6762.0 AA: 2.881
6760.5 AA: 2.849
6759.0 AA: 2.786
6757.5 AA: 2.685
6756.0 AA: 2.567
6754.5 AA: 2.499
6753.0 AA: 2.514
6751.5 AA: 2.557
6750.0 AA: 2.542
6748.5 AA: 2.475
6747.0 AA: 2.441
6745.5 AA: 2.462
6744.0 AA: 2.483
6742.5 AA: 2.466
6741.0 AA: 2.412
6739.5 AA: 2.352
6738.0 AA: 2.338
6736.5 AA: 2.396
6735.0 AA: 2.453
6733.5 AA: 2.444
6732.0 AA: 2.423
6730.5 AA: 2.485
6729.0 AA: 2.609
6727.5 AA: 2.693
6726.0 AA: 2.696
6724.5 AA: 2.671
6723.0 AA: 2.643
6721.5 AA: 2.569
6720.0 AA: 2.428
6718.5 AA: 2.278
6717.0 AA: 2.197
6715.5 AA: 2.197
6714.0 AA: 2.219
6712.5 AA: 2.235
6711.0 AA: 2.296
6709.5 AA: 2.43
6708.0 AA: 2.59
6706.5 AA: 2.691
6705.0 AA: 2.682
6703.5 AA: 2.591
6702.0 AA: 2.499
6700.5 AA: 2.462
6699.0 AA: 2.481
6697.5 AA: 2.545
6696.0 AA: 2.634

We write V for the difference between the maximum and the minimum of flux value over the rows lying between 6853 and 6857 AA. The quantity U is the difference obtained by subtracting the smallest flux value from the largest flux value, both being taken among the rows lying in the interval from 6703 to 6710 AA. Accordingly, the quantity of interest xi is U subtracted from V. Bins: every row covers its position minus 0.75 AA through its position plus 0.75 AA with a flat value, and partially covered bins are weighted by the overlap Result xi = -0.07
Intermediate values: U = 0.26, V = 0.19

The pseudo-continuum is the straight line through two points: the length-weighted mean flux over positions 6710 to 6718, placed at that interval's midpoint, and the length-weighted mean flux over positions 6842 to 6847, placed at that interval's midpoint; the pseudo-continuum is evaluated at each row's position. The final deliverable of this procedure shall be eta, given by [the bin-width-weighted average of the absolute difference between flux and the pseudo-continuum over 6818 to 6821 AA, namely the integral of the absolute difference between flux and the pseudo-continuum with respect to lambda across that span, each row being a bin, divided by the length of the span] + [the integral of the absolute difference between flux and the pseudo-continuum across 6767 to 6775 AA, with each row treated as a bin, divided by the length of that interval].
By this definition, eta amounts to 0.196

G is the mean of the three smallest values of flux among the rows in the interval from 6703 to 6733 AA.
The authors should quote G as 2.20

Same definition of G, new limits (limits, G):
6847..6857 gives 2.54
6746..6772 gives 2.43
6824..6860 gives 2.44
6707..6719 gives 2.20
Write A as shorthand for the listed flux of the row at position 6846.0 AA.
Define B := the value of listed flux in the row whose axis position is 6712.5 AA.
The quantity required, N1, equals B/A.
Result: 0.84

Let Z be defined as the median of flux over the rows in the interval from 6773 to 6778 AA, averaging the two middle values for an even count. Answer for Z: 2.29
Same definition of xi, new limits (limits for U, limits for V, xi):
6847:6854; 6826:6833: -0.13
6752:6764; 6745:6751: -0.28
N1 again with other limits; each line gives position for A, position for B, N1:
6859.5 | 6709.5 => 0.88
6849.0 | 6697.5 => 1.00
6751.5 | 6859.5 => 1.08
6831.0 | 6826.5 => 0.99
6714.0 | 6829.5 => 1.13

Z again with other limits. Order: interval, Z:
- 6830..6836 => 2.56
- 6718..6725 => 2.57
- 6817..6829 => 2.48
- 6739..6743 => 2.41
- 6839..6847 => 2.67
